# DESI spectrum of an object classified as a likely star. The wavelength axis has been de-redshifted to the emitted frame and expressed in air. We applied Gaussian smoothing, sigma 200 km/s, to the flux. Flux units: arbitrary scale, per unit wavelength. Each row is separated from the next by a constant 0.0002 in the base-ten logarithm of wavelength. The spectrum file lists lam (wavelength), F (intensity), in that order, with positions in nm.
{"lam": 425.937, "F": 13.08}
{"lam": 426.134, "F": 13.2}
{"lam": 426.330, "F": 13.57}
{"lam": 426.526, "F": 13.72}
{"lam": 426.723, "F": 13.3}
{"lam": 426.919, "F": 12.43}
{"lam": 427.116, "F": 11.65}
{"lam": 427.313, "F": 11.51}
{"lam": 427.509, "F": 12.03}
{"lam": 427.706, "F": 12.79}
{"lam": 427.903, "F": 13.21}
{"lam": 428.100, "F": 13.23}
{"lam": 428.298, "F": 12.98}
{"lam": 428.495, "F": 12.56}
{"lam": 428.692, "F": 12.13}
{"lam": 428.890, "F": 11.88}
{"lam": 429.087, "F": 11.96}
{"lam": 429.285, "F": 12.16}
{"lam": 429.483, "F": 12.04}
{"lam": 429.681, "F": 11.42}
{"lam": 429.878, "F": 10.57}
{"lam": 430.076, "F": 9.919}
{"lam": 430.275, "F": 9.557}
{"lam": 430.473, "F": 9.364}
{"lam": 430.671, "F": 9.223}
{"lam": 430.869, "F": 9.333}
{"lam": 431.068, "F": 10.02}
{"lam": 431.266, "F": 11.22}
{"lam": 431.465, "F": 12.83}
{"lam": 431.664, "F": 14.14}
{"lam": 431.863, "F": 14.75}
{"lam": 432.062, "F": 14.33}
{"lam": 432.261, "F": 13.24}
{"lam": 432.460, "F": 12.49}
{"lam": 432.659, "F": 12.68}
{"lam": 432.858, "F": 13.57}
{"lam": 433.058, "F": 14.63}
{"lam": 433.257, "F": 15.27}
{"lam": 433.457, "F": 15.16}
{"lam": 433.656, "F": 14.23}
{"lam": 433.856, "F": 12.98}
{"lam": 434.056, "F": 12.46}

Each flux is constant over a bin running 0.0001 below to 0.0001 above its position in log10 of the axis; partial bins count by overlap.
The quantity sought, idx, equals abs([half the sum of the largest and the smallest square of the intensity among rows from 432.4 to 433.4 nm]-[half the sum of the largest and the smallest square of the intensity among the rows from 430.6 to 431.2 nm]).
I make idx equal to 102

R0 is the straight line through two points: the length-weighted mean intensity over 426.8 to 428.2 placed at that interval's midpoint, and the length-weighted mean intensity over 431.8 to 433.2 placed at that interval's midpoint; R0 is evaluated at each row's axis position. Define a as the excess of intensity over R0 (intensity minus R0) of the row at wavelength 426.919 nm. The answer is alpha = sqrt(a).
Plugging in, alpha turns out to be 0.40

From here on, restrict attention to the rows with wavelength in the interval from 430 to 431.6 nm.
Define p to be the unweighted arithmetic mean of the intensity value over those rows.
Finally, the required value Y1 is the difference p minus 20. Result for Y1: -9.8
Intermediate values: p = 10.2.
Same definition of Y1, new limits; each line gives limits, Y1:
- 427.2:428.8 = -7.4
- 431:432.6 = -7.1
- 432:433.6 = -6.1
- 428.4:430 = -8.2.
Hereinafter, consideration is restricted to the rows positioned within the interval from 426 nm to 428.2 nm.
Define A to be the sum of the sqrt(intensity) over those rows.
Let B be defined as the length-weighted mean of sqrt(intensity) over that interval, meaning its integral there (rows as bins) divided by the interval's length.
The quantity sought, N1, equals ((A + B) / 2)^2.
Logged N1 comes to 460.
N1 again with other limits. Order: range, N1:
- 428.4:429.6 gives 148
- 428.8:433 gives 1414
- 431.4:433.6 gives 501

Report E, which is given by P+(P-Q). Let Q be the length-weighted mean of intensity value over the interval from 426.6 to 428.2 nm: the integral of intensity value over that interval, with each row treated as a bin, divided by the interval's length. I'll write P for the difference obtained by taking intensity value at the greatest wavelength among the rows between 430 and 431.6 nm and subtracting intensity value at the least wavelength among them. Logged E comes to -7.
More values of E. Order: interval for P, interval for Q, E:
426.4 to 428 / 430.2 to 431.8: -12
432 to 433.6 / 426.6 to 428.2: -11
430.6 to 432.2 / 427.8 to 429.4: -2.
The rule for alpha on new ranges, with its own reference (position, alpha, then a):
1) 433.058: 0.89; 0.8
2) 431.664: 0.81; 0.7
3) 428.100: 0.81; 0.7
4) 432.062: 0.86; 0.7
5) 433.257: 1.18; 1.4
